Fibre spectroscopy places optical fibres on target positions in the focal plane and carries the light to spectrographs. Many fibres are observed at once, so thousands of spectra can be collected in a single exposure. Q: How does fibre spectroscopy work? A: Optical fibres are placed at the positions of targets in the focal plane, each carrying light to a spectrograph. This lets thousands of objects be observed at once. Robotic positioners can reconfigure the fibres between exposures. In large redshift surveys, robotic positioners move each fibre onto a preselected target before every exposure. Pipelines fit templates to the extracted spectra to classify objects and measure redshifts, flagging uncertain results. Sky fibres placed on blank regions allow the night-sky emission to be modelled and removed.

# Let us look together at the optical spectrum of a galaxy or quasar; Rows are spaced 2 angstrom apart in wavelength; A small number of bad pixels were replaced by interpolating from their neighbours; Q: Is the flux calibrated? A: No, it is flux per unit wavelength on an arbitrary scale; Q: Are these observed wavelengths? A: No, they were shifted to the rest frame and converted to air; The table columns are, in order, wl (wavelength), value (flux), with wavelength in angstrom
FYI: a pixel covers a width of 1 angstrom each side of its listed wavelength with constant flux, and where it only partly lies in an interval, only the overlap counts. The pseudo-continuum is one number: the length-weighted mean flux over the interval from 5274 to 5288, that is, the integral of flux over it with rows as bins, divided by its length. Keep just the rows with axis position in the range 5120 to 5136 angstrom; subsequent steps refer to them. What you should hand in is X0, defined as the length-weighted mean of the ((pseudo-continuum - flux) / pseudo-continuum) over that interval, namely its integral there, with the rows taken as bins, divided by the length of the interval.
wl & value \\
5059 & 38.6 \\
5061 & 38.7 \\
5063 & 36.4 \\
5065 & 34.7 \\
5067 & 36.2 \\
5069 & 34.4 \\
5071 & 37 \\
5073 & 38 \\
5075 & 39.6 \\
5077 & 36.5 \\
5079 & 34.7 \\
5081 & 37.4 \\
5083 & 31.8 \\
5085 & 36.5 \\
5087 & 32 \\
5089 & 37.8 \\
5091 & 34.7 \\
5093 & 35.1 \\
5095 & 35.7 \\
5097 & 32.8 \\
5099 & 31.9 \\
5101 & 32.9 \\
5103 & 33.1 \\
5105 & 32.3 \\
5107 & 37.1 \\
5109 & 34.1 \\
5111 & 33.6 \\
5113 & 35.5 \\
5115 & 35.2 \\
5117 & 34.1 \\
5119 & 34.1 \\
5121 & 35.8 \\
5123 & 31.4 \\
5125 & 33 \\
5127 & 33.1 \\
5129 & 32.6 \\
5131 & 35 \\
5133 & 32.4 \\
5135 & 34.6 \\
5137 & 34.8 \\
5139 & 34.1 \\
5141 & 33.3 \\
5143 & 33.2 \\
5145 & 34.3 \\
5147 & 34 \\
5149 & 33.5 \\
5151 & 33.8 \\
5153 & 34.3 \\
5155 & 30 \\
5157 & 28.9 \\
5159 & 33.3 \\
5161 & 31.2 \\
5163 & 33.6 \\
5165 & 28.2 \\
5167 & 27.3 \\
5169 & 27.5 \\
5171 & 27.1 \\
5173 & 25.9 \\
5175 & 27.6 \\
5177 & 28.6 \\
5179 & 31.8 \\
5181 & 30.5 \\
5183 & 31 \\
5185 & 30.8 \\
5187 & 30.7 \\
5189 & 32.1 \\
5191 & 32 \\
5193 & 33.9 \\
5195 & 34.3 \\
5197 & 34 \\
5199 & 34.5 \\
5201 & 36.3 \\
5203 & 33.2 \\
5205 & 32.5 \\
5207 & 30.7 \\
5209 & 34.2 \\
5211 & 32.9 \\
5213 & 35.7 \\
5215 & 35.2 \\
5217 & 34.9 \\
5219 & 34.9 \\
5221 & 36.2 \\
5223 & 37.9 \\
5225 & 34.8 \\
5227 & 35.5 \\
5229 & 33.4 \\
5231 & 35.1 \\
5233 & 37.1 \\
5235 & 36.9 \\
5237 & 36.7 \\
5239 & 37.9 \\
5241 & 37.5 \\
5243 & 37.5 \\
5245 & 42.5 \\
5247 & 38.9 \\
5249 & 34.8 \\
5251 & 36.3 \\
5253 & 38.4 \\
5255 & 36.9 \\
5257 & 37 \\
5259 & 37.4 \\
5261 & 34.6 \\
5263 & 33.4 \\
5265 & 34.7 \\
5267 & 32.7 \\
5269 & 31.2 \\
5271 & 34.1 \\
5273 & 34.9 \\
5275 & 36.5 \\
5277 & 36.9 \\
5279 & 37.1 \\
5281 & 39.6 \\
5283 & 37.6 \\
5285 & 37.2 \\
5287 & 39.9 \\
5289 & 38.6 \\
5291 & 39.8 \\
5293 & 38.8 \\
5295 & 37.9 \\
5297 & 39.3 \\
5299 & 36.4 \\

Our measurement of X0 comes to 0.115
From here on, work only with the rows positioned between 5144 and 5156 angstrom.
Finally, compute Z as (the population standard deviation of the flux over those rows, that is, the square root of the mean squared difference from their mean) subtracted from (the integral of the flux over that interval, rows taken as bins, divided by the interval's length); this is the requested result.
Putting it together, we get 32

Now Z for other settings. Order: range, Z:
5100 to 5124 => 33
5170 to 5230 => 30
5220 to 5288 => 34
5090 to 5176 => 30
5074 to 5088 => 33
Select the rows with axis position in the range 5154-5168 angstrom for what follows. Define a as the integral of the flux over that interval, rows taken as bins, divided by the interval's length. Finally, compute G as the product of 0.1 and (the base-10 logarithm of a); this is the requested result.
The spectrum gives 0.148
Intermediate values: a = 30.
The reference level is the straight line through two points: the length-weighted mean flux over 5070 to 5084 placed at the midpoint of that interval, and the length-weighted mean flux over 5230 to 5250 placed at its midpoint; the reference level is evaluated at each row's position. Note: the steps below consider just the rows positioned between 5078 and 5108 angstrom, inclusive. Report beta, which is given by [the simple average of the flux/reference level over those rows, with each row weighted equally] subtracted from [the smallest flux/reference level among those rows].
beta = -0.069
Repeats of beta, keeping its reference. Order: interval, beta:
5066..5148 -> -0.088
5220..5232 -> -0.056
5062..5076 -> -0.061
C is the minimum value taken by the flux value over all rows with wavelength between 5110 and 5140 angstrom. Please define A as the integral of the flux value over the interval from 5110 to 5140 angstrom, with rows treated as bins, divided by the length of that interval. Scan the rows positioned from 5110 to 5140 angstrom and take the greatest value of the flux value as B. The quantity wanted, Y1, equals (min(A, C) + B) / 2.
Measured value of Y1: 33.6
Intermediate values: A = 34.0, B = 35.8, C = 31.4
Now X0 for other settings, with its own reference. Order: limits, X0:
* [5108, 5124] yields 0.095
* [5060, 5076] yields 0.025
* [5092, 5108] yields 0.105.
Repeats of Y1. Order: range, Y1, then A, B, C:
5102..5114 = 34.7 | 34.3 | 37.1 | 32.3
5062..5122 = 35.7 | 35.0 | 39.6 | 31.8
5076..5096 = 34.8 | 35.2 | 37.8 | 31.8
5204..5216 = 33.2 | 33.5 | 35.7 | 30.7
